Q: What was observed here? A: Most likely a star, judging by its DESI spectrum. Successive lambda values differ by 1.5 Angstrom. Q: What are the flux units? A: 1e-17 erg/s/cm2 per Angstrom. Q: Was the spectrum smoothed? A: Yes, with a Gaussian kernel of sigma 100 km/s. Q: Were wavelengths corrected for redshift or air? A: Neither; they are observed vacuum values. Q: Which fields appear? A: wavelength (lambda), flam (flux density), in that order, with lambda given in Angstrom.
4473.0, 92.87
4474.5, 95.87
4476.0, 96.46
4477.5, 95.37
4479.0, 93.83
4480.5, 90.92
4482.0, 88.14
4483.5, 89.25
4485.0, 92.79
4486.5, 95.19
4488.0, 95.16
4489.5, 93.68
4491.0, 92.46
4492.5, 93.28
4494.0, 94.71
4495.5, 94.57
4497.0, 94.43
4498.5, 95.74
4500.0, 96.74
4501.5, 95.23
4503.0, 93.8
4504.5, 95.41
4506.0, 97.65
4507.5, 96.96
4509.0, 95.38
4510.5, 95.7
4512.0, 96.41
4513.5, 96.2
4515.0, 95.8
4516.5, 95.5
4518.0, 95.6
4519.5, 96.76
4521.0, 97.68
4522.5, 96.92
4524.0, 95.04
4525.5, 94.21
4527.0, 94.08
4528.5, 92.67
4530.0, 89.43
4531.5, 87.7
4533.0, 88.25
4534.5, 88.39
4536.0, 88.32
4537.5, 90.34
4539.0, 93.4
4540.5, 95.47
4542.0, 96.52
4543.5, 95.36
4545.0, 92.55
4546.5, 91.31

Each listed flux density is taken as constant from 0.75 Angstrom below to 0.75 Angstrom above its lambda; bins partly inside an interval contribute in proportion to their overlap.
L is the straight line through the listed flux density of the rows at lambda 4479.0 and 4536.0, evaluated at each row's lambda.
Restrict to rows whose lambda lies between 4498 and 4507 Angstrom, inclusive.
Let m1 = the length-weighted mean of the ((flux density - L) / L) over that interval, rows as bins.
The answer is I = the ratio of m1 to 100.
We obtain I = 0.0005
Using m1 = 0.046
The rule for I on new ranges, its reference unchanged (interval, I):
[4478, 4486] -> -0.0002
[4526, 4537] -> 0.0001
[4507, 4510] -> 0.0006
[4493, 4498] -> 0.0003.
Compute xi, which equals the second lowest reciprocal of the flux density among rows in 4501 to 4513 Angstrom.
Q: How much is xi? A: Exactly 0.0103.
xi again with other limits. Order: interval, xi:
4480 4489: 0.0105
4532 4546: 0.0105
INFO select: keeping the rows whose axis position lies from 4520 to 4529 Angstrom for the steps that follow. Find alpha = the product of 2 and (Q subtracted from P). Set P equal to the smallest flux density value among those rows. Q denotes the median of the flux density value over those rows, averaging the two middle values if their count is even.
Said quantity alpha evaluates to -3.9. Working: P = 92.67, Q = 94.6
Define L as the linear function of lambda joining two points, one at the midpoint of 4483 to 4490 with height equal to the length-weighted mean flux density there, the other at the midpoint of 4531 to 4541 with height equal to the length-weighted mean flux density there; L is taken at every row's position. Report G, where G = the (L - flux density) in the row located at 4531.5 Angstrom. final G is 2.8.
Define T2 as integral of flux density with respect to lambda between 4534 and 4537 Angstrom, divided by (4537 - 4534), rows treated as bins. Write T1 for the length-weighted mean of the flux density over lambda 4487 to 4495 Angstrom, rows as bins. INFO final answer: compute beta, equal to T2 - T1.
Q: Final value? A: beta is -5.4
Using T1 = 93.9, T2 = 88.5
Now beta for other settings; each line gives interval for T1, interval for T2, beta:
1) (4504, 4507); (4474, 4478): -0.7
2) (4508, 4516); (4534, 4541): -4.8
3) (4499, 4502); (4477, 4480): -1.8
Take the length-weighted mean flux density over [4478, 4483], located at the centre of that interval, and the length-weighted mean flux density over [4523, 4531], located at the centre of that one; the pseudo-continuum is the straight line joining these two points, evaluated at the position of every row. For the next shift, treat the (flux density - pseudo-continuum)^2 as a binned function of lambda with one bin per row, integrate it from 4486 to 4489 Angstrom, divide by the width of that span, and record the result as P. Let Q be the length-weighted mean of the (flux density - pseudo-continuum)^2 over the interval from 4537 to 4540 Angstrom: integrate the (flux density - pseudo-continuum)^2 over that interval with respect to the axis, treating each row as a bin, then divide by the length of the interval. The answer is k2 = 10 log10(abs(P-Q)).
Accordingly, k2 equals 9.6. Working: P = 13.6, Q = 4.4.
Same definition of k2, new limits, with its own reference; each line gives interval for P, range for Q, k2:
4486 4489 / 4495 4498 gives 7.4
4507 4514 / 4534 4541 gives 2.2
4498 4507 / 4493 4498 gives 8.8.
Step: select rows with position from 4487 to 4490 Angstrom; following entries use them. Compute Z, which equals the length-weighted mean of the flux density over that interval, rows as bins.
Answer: 94.5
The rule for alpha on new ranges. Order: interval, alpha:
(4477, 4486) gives -7.4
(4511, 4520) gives -1.0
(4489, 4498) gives -3.2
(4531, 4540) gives -1.3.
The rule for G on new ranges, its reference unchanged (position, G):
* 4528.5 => -2.0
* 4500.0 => -4.3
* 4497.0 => -1.8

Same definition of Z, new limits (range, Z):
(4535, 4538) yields 89.2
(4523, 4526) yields 94.9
